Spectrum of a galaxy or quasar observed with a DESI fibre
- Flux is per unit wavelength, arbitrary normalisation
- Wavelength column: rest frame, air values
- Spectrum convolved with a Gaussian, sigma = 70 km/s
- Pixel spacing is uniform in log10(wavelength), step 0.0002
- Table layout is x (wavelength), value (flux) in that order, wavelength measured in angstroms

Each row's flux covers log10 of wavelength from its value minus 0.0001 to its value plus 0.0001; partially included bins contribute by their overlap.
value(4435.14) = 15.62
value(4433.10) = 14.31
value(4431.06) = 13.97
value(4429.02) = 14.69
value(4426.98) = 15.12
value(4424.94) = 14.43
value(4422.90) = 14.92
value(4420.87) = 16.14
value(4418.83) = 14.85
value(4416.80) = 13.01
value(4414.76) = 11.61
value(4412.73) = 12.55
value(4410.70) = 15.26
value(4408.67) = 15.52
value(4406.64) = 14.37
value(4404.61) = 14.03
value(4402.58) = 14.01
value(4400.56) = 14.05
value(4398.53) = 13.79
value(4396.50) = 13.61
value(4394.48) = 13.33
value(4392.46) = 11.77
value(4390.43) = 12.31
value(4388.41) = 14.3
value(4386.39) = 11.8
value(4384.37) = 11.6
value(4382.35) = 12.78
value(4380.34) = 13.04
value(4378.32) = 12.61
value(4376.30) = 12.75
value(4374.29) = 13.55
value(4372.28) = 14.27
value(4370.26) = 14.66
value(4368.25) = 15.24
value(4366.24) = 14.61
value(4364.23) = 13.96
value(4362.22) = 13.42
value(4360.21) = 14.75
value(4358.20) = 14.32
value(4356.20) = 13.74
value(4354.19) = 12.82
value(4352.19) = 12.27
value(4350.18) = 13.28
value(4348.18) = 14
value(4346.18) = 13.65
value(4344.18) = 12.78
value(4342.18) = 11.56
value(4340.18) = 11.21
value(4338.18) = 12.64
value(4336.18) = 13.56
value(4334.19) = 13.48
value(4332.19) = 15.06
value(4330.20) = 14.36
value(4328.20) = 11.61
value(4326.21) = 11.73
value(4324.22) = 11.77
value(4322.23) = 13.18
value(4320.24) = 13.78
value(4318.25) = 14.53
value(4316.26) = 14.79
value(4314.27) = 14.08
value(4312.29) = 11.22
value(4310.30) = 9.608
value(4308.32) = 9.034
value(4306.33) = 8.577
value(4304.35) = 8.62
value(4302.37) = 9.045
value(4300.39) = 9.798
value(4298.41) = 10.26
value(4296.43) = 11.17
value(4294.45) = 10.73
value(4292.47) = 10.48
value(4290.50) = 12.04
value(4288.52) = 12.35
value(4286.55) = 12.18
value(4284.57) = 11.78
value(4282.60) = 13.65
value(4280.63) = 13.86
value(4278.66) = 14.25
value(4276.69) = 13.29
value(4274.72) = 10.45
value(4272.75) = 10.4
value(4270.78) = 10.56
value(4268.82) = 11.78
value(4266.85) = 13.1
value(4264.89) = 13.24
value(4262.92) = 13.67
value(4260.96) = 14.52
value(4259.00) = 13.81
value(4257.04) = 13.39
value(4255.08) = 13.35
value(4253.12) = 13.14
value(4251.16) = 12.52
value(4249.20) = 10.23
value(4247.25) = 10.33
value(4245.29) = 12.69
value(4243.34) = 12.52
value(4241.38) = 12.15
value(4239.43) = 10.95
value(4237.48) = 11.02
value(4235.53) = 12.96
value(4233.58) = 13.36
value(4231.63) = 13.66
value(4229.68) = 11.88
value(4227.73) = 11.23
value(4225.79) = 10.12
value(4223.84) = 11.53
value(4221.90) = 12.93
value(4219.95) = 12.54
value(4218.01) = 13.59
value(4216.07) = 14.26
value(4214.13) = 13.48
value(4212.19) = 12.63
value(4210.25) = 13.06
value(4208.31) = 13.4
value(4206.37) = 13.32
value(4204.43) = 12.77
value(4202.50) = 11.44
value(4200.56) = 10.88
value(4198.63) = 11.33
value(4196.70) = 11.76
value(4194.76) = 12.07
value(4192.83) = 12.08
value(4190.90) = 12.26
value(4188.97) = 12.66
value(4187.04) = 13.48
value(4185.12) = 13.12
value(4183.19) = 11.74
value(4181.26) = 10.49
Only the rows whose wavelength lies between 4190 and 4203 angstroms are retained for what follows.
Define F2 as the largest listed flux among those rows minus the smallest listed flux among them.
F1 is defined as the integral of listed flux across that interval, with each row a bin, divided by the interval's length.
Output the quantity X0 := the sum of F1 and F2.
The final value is 13.1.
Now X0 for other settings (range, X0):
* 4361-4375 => 16.1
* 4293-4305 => 12.5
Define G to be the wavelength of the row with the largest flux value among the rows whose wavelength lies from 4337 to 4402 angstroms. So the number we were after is 4368.25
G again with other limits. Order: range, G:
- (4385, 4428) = 4420.87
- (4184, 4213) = 4187.04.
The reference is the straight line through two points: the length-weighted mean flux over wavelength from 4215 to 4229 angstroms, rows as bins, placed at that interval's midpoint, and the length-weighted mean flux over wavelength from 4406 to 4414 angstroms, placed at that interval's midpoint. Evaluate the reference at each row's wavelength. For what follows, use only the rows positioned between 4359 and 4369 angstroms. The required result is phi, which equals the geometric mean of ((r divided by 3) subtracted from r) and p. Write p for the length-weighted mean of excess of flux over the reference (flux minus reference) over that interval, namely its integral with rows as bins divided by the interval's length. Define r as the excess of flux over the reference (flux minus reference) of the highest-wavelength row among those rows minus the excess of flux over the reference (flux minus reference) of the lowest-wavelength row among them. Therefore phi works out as 0.38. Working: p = 0.5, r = 0.4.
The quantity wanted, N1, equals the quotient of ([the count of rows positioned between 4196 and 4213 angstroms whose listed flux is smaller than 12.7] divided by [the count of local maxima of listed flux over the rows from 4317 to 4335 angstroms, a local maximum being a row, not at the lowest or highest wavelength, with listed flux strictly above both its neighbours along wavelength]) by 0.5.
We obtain 10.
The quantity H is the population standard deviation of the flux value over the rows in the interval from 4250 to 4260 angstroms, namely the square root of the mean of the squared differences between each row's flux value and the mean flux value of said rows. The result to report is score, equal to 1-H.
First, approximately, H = 0.4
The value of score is 0.58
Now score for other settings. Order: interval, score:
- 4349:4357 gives 0.45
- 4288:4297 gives 0.27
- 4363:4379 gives 0.13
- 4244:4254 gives -0.24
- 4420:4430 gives 0.41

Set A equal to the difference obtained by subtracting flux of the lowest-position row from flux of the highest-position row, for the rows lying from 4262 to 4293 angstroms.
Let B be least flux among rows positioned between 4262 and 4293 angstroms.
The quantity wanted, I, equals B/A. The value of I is -3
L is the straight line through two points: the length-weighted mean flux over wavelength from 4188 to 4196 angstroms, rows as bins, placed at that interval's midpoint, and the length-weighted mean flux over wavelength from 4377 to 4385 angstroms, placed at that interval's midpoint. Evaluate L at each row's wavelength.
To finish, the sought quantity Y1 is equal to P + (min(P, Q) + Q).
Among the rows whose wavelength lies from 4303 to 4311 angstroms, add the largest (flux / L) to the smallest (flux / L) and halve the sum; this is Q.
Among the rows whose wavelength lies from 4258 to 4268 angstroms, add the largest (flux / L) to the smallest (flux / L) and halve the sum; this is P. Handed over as 2.6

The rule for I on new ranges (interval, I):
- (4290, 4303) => -3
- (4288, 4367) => 4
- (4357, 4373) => -268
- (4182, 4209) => 7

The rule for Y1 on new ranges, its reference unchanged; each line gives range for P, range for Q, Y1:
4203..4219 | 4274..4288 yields 3.1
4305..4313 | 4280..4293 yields 2.6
